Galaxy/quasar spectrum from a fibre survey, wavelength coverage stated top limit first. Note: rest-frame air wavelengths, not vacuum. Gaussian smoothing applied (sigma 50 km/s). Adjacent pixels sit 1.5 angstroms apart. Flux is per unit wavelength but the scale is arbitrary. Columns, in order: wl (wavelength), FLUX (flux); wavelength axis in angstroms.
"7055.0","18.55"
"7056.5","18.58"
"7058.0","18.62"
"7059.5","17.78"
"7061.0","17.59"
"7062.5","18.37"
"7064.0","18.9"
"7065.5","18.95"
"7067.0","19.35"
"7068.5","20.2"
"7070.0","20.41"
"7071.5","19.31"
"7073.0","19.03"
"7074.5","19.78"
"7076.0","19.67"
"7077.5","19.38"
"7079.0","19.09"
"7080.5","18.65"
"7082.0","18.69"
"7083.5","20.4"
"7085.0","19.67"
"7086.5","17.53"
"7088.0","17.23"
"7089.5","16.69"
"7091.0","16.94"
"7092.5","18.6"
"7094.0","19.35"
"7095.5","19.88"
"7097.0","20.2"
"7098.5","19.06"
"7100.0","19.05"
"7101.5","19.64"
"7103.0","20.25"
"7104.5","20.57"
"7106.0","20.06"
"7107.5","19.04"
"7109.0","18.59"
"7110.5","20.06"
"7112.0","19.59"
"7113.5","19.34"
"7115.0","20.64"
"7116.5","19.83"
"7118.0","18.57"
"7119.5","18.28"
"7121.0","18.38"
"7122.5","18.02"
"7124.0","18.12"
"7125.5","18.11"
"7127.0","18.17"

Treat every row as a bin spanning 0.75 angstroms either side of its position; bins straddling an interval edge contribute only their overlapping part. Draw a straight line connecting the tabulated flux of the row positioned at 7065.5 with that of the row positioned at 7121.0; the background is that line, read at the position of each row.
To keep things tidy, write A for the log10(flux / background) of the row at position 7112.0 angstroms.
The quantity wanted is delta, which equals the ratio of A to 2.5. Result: 0.010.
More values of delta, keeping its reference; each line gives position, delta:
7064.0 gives -0.001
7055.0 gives -0.005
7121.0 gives 0.000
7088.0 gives -0.014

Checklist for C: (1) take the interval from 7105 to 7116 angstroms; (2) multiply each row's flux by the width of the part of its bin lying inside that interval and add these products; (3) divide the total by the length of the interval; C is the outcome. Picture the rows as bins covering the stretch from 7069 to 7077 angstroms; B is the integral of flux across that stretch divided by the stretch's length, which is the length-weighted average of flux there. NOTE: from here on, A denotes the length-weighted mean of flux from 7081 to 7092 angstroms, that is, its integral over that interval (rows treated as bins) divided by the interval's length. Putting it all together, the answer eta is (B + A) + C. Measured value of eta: 57.48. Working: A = 18.2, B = 19.6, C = 19.6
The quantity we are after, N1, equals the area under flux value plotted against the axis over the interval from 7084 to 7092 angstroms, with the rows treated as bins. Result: 142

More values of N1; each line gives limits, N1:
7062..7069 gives 134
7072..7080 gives 155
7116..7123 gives 130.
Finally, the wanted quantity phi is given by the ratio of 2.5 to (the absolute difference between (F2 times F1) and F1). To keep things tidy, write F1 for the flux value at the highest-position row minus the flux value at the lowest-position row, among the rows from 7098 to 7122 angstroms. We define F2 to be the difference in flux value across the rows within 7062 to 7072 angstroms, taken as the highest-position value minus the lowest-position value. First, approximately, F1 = -0.7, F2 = 0.9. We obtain 61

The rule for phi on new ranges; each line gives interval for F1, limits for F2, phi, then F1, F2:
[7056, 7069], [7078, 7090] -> 0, 1.6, -2.4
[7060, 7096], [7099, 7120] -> 1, 2.3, -0.8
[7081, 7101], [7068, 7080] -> 3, 0.4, -1.1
